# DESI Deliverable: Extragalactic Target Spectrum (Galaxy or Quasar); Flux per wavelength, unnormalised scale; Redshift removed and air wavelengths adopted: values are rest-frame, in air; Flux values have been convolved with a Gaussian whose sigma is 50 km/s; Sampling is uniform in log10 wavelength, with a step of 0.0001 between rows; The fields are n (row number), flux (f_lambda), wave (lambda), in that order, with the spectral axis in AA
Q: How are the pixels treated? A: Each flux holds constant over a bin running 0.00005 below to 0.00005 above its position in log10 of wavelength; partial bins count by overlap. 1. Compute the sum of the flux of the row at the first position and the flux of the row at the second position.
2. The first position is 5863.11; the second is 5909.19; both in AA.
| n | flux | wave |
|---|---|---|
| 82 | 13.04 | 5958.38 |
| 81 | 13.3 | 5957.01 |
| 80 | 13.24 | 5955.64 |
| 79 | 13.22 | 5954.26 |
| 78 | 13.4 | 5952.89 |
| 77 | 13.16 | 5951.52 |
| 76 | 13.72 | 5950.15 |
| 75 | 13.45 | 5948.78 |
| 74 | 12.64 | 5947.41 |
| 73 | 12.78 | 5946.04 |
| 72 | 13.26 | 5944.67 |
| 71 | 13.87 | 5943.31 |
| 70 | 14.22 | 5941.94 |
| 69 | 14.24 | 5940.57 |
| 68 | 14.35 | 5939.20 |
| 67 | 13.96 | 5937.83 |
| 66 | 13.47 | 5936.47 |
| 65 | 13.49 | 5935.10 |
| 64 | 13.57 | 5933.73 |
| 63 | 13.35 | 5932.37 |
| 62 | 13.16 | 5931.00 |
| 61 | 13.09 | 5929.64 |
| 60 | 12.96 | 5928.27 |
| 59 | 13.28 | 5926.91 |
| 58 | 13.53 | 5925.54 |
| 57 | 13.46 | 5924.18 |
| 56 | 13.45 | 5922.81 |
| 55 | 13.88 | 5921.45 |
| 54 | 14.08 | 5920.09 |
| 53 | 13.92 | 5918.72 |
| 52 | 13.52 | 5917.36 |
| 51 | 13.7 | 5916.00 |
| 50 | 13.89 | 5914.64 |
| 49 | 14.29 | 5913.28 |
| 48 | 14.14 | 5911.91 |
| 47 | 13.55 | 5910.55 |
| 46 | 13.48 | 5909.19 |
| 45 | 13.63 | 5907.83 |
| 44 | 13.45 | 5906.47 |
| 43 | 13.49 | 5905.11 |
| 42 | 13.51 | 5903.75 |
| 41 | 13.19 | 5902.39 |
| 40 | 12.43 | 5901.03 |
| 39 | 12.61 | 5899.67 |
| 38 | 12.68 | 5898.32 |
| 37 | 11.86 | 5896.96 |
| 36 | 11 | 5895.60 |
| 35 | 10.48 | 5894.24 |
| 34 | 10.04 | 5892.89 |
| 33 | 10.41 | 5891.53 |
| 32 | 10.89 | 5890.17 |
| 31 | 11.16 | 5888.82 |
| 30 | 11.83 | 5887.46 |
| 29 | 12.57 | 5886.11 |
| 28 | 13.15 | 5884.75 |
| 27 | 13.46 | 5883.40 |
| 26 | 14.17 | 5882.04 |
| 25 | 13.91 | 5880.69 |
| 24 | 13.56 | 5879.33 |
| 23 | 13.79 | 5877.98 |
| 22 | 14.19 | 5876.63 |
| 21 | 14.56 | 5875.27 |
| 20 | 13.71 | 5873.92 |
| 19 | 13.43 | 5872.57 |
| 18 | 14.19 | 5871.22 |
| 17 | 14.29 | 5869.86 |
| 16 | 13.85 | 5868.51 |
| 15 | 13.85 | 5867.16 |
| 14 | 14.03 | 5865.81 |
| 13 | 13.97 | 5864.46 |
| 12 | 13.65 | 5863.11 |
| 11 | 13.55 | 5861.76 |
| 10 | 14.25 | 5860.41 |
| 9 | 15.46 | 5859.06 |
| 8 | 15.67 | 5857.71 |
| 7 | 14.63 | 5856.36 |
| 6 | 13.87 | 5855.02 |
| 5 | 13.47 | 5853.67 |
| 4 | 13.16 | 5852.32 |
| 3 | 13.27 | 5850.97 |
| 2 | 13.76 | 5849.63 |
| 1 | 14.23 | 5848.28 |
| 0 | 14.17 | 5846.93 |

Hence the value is 27.1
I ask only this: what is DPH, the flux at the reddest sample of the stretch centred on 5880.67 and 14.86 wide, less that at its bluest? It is -1.9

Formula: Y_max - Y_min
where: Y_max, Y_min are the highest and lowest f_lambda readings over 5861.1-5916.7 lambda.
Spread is 4.5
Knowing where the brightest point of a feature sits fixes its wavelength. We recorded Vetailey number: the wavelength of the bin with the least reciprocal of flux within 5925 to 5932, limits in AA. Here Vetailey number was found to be 5925.54 AA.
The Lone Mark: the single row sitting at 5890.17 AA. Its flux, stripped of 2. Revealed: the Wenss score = 8.9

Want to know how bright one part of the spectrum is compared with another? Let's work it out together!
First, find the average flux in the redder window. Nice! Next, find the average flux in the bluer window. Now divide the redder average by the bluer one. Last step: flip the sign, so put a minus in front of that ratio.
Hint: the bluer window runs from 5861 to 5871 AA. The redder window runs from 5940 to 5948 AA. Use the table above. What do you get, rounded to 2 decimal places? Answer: -0.97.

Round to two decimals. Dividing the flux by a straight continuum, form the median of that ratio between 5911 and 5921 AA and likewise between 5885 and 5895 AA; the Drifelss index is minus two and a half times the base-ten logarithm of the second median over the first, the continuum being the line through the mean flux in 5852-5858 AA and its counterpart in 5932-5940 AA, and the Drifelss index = 0.28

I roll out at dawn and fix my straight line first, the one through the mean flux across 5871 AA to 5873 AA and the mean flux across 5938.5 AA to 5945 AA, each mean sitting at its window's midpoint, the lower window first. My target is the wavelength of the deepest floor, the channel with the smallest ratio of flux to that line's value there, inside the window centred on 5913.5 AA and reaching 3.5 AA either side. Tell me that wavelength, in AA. 5910.55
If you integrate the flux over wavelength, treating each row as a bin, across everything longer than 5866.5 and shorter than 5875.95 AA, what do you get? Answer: 132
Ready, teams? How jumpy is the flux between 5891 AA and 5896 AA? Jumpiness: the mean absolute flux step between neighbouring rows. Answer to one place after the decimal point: 0.4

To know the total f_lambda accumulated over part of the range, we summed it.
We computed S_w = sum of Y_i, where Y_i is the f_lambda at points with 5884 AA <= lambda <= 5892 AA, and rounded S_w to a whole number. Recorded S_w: 70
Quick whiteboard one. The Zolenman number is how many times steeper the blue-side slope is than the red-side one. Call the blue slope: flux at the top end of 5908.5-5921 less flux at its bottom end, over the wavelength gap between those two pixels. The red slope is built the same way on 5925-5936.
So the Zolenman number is -13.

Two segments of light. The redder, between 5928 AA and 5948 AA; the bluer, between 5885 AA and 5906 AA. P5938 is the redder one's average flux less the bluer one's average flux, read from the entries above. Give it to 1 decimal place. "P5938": 1.6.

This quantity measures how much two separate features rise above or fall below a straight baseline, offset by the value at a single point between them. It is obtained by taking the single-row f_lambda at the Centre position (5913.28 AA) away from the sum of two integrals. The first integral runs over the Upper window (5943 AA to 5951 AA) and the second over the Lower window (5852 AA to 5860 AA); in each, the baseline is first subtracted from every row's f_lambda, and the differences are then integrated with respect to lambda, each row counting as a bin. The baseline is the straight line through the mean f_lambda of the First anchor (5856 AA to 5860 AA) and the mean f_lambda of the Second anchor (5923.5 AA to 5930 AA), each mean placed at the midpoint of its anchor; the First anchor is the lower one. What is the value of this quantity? -17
